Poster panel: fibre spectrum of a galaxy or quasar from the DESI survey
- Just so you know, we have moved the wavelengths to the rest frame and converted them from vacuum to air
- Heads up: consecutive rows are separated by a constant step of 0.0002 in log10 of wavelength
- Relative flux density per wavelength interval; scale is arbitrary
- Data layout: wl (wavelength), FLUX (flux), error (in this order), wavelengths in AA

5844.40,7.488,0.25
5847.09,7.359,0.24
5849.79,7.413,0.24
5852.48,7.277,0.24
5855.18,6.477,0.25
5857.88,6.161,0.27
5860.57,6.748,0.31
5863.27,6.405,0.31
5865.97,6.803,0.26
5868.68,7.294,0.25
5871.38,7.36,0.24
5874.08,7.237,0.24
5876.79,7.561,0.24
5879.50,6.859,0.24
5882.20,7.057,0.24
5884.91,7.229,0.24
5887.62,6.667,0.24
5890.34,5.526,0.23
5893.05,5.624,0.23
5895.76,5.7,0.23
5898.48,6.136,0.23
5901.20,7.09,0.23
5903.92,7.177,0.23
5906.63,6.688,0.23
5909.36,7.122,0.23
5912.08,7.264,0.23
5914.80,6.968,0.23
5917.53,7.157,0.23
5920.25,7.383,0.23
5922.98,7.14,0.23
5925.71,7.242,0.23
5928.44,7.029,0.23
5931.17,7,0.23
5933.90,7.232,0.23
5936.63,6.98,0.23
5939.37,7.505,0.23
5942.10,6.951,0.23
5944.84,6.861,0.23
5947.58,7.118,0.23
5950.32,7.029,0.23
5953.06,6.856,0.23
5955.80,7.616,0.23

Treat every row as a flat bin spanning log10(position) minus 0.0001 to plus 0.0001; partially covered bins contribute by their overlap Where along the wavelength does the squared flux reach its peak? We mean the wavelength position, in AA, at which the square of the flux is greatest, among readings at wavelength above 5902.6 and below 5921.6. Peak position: 5920.25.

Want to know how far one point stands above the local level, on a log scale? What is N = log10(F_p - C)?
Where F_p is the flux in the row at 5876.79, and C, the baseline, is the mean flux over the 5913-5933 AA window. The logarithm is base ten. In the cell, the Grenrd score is -0.37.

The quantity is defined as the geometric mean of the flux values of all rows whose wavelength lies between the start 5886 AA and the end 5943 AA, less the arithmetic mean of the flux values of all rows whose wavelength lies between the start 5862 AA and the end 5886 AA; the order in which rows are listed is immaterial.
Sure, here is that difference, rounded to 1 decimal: -0.3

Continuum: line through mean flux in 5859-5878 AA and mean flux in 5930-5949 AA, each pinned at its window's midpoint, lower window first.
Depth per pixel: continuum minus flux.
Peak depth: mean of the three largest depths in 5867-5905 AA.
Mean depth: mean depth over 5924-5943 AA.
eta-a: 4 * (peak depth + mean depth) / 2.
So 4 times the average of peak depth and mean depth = 2.8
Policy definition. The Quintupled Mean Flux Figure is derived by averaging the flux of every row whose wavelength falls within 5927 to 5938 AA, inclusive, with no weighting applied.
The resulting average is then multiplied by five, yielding 35.3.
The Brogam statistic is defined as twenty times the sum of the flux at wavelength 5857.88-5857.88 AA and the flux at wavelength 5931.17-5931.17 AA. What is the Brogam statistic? 263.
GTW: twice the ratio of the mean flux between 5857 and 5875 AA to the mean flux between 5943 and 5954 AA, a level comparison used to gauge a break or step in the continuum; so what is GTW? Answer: 1.97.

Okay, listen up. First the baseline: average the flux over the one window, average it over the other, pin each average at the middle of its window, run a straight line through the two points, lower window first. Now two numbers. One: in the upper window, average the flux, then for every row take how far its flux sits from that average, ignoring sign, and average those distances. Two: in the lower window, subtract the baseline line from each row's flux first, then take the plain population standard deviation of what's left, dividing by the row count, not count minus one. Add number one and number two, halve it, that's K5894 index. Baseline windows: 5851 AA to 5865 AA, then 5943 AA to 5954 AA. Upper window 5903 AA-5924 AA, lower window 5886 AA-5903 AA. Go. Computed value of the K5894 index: 0.36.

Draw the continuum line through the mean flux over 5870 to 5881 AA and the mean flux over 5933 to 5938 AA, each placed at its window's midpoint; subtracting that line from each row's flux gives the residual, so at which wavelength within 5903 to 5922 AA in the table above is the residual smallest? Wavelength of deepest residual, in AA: 5906.63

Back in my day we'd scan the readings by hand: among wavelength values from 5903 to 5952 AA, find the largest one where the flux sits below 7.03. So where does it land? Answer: 5950.32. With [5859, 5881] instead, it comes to 5879.50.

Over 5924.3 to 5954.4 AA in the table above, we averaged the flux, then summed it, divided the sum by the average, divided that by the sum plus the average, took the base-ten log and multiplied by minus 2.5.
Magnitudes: 2.22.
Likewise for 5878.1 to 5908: 2.13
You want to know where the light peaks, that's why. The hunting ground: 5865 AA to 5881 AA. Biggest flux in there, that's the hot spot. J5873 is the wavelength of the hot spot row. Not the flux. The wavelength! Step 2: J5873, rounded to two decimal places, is 5876.79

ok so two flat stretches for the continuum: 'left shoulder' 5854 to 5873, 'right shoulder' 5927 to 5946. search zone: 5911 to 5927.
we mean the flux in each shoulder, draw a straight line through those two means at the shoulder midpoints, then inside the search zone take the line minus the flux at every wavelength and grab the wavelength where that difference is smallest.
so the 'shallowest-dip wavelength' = 5920.25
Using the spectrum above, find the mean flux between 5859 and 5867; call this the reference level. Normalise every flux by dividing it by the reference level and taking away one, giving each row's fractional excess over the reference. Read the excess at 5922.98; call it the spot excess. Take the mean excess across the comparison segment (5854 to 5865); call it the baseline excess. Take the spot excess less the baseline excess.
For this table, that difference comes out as 0.10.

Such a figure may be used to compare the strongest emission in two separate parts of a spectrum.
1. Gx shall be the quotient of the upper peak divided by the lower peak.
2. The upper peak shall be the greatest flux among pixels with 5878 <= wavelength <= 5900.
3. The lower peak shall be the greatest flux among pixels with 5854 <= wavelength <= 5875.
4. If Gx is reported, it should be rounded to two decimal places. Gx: 0.98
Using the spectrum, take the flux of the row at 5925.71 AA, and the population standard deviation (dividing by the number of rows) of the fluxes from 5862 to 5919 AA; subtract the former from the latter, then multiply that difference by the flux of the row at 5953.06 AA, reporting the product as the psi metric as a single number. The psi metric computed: -45.7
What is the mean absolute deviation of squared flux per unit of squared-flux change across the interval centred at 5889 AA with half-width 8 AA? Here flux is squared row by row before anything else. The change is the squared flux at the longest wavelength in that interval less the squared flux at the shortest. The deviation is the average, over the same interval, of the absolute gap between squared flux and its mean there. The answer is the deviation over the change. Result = -0.50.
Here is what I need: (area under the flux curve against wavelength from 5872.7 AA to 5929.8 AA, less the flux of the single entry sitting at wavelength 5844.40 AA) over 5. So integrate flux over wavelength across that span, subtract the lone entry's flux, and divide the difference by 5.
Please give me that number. 76.7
